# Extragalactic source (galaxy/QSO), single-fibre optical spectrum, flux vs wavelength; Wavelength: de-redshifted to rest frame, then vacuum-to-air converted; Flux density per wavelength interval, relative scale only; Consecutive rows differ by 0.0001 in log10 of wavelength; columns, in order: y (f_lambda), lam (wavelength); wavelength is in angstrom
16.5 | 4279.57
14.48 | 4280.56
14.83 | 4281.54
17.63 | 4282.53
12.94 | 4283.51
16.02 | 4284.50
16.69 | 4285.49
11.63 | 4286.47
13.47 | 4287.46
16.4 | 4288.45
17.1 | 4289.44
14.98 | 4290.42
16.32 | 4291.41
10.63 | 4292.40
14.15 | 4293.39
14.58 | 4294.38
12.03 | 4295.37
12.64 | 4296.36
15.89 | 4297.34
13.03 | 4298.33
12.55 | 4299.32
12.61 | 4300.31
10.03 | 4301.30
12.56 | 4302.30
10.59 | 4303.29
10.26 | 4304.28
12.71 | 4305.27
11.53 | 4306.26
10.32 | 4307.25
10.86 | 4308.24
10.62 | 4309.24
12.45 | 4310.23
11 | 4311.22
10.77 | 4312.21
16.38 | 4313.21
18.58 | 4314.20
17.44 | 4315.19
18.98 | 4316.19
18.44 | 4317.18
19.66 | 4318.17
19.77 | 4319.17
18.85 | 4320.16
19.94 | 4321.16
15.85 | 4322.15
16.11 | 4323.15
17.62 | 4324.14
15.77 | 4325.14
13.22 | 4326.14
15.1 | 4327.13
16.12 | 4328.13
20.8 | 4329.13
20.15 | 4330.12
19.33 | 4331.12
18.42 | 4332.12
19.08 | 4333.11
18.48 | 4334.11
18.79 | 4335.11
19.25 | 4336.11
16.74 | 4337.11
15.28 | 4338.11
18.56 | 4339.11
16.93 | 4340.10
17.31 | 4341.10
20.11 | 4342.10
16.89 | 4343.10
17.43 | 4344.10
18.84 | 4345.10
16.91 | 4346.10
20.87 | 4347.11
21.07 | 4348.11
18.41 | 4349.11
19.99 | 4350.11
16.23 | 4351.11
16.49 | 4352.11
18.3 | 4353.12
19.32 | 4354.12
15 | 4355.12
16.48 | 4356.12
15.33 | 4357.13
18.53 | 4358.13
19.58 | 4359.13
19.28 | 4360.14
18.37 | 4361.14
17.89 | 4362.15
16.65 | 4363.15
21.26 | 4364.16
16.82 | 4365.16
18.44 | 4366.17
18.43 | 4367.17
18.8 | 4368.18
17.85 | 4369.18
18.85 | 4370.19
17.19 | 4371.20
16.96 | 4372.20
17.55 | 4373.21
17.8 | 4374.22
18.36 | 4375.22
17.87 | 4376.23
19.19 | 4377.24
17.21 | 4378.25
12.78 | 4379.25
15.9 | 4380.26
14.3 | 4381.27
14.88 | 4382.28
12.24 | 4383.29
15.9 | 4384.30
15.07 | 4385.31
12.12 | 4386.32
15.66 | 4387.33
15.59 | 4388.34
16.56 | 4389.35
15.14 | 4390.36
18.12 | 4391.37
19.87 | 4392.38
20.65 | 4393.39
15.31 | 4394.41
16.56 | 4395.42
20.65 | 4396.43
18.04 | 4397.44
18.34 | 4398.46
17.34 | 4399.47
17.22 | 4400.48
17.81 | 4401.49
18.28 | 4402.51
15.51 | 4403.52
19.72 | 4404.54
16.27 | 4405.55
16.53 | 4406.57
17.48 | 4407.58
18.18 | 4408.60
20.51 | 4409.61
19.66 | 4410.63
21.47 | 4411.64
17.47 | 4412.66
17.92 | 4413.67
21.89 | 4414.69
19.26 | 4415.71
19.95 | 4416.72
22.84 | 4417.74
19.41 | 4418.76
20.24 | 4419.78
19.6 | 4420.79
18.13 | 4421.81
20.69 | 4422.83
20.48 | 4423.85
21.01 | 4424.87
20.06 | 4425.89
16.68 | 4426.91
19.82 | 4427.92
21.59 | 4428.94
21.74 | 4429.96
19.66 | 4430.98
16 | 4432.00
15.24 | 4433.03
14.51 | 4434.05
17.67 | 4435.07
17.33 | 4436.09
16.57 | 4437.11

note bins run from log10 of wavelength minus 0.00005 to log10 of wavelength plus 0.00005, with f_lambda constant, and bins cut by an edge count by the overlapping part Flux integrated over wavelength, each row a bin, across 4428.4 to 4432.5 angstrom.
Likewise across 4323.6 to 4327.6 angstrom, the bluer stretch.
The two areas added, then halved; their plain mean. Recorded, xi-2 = 71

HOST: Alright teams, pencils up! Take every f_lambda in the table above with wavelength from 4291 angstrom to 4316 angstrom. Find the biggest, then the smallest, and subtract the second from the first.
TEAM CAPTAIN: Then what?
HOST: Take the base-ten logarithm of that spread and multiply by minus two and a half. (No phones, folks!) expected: -2.33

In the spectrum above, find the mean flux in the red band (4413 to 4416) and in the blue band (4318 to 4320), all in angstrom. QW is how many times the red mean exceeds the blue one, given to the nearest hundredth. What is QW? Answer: 1.00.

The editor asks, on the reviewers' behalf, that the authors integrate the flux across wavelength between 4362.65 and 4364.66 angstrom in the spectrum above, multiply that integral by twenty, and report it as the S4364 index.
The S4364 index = 762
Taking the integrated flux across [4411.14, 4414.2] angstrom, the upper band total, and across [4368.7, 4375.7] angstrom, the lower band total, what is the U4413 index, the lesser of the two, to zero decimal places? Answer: 58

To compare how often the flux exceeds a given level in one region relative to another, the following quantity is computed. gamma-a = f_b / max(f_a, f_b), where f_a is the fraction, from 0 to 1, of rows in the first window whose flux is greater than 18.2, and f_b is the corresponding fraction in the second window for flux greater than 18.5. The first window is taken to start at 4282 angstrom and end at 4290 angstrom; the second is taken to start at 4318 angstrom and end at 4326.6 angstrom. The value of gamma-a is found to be 1.0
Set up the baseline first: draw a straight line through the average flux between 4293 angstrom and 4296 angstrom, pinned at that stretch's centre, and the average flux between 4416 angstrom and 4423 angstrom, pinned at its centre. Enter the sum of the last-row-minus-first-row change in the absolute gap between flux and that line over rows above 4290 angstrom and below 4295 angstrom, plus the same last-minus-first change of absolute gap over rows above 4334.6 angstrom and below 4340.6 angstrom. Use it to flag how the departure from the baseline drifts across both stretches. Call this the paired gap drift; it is -2.7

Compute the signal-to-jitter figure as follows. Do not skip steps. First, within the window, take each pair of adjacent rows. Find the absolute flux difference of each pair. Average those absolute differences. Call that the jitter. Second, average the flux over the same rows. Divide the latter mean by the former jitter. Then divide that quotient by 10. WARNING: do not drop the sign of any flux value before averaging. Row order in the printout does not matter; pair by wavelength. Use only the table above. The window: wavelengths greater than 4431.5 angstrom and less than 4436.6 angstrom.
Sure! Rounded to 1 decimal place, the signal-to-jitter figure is 1.3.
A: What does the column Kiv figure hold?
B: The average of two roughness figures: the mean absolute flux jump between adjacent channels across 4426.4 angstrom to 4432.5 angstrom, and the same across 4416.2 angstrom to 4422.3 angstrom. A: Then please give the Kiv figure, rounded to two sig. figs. 2.0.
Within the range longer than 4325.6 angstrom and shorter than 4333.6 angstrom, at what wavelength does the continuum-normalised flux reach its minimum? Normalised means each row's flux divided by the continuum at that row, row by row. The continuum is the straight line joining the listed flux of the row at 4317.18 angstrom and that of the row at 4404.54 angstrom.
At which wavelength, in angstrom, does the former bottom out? 4326.14 angstrom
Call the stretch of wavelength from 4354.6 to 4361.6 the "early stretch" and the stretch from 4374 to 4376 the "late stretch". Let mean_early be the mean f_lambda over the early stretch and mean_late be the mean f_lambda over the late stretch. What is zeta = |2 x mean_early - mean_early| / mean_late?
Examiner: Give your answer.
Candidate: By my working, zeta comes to 0.97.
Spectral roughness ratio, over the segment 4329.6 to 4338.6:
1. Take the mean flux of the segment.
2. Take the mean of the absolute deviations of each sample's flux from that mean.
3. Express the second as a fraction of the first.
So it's 0.058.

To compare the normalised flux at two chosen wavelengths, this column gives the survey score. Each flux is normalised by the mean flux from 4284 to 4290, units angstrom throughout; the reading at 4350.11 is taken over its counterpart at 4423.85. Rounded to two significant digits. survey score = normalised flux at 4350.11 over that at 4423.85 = 0.98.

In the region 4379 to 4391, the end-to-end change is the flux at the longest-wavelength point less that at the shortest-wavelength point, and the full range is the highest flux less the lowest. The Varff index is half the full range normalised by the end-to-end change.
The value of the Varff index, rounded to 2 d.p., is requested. 0.94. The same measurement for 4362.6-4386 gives -2.85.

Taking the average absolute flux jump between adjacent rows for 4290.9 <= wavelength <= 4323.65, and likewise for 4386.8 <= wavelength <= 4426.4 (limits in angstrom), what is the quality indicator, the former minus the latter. 0.0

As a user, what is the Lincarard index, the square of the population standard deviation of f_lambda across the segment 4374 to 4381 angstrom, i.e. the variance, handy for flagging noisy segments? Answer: 3.9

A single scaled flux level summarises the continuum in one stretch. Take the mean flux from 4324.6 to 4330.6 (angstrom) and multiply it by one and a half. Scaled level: 25.3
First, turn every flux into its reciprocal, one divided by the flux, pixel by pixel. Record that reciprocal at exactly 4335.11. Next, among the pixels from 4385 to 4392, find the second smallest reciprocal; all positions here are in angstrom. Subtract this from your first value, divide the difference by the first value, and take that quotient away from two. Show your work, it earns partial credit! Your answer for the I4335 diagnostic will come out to 2.13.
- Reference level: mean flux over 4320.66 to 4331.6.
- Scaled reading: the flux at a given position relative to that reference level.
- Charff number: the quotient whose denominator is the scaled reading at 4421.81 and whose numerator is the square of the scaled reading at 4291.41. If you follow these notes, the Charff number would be 0.85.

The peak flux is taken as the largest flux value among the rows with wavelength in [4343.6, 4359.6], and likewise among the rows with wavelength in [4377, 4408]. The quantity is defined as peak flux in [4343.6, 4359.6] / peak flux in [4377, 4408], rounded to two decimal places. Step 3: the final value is 1.02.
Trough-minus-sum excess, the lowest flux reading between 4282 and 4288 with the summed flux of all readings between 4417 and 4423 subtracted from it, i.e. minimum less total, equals -109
